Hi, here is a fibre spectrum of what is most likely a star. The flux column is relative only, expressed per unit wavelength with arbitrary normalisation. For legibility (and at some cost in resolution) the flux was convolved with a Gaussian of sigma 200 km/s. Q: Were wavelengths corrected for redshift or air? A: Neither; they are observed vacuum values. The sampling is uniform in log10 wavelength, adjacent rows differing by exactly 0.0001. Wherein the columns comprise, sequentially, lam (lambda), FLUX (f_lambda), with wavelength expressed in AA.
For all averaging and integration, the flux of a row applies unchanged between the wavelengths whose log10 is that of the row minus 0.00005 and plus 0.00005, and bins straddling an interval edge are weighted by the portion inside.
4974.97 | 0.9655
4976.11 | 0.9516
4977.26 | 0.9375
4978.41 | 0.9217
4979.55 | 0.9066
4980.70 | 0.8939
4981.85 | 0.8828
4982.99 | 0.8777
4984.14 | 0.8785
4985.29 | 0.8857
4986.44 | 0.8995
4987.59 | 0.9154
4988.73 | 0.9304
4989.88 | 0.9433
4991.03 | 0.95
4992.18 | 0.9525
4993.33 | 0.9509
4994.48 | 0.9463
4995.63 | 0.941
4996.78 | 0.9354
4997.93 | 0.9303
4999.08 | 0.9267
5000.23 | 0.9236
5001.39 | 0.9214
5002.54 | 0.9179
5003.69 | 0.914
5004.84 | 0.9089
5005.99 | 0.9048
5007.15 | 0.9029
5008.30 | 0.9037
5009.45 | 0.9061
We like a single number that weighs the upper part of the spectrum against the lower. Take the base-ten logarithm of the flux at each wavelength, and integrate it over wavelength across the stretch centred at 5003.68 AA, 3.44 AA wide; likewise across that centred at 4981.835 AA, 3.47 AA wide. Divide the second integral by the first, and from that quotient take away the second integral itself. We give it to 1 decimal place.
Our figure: 1.5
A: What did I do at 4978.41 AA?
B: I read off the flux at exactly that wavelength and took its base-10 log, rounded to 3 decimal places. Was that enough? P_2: -0.035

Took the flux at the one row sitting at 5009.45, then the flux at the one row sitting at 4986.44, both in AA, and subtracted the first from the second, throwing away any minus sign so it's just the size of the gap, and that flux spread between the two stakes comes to 0.007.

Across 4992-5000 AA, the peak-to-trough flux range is 0.026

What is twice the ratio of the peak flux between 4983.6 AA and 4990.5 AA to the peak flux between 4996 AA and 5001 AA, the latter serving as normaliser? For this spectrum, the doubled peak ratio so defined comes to 2.02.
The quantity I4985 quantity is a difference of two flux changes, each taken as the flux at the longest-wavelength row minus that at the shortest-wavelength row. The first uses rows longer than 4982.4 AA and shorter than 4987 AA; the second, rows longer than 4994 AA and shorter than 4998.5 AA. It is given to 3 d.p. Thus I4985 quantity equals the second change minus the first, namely -0.038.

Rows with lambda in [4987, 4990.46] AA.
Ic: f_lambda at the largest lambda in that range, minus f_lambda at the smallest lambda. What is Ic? 0.028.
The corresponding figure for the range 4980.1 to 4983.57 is -0.016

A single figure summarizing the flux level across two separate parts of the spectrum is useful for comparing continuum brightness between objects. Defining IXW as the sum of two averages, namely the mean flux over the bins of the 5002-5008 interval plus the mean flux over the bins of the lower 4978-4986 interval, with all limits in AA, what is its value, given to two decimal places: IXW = 1.80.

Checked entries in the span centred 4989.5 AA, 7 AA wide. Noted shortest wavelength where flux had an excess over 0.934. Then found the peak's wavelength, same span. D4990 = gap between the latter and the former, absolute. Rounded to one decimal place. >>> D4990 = 2.3 AA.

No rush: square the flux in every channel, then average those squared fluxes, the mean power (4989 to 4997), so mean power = 0.89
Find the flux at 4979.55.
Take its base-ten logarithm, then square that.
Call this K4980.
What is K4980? 0.0018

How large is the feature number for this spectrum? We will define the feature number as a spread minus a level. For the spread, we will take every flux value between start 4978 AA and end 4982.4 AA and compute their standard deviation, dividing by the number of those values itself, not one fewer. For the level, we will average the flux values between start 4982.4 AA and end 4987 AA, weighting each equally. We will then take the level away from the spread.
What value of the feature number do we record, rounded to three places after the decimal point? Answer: -0.871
